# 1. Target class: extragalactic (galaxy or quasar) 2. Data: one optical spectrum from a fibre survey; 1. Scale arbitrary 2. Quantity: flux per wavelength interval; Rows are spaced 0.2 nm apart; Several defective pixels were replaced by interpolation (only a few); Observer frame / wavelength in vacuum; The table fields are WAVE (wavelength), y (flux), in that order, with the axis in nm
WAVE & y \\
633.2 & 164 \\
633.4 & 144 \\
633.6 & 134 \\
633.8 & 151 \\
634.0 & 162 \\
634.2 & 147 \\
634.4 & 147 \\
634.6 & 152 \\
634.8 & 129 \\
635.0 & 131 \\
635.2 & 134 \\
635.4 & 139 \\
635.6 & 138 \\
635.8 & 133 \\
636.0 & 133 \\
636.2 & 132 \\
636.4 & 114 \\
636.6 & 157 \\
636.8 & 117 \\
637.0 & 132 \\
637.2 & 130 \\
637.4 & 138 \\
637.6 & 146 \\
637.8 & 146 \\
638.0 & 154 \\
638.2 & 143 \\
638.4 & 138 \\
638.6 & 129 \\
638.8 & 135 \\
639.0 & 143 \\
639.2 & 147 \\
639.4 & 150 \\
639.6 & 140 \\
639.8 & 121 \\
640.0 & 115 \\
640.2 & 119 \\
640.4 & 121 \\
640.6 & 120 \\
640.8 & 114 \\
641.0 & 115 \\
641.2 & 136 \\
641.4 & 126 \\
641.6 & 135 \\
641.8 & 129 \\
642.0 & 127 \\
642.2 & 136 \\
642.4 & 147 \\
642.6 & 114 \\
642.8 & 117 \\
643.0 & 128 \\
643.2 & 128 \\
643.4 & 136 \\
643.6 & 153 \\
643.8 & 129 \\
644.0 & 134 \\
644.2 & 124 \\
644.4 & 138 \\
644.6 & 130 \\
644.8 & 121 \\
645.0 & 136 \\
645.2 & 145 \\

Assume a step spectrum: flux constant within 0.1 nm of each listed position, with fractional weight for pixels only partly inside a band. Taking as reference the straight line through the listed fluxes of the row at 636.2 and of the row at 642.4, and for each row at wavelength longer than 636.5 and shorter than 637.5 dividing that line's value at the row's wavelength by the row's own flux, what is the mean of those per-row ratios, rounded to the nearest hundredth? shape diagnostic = 1.00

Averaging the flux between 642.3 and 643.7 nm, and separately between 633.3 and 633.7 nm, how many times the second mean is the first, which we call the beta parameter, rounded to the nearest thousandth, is 0.949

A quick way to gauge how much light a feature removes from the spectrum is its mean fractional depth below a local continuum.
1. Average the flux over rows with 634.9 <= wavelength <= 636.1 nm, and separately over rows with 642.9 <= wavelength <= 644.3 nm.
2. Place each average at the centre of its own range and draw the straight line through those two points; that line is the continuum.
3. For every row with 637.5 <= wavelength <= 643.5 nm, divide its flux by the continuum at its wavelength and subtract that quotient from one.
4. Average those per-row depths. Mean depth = 0.014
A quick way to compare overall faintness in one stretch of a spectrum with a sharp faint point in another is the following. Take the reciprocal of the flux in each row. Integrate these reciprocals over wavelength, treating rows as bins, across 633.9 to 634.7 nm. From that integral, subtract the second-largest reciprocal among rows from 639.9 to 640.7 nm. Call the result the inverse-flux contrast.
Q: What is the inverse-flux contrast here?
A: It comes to -0.0031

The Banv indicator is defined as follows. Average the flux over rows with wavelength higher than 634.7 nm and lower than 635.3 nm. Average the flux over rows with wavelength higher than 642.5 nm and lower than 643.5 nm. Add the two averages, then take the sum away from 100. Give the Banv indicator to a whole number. -156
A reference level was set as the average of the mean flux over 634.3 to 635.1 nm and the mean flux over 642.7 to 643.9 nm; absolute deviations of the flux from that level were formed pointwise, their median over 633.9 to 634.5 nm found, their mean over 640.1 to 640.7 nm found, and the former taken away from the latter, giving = 4.6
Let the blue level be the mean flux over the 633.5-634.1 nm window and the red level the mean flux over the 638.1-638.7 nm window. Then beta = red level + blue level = 286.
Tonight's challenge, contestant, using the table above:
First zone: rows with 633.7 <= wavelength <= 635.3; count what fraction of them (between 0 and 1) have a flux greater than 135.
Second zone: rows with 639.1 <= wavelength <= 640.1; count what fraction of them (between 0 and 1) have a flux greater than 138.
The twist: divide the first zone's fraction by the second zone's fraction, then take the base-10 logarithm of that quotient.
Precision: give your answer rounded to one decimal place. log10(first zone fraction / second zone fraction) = 0.0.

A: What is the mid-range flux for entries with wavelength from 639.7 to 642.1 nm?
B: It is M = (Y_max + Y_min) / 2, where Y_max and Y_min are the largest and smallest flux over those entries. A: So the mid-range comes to 125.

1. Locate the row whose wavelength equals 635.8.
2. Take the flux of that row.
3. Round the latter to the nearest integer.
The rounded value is 133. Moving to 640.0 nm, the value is 115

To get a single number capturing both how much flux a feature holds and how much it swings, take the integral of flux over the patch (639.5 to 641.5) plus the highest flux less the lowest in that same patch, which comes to 271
